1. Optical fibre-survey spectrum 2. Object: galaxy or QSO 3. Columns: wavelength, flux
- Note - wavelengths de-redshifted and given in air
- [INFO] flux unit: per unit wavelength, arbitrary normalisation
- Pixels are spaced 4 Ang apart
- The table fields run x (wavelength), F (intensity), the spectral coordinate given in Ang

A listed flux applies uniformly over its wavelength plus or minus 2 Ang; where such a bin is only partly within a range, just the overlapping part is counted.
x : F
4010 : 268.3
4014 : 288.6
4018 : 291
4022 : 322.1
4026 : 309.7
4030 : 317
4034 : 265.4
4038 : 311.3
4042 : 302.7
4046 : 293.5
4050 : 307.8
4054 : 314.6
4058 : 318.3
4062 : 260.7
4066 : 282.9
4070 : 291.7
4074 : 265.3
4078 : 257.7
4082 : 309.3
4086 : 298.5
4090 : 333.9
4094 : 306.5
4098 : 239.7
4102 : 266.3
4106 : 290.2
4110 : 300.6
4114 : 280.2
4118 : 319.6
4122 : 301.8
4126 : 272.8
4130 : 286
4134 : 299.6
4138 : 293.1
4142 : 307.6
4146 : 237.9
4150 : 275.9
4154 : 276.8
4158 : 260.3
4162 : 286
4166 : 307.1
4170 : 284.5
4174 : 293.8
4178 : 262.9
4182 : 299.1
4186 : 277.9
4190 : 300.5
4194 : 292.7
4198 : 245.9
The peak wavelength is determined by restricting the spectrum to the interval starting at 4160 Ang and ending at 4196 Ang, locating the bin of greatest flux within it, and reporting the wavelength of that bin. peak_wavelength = 4166 Ang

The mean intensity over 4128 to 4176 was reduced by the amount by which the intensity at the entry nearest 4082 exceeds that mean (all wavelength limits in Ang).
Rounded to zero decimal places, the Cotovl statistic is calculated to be 259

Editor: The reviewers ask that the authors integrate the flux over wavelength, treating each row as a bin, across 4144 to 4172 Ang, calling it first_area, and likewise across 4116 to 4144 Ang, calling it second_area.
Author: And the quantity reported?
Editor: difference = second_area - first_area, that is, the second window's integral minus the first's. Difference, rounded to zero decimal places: 608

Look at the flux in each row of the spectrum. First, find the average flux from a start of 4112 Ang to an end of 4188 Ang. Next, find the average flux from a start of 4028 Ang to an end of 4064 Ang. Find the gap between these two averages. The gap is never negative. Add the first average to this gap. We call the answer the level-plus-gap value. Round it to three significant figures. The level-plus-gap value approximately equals 299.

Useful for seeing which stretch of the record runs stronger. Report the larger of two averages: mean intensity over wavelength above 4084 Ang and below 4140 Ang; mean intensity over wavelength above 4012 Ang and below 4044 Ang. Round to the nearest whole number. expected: 301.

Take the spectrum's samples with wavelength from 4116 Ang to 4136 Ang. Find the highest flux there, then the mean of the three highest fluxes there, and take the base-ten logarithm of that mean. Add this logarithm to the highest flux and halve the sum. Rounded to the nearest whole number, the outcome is 161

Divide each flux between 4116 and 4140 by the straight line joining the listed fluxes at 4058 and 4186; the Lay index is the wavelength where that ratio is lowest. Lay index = 4126 Ang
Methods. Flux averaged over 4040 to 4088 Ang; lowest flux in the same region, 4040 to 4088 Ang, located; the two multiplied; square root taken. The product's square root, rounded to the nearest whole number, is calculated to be 274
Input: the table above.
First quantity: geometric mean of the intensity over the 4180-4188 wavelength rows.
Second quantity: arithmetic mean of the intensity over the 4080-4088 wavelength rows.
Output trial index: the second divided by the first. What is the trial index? 1.05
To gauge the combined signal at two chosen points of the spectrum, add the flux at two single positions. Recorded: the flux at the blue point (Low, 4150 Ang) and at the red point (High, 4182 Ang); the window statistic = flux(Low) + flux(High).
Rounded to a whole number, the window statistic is 575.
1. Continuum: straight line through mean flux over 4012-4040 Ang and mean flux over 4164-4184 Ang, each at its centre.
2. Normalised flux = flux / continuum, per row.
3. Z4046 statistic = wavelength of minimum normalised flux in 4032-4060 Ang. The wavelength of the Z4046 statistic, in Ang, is 4034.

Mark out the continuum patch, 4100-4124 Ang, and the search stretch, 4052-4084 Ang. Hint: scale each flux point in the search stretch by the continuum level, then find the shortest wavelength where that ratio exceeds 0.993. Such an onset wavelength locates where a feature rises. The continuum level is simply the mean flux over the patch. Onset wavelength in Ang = 4054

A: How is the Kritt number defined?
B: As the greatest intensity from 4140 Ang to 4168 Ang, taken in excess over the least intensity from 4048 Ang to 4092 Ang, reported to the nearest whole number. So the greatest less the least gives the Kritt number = 50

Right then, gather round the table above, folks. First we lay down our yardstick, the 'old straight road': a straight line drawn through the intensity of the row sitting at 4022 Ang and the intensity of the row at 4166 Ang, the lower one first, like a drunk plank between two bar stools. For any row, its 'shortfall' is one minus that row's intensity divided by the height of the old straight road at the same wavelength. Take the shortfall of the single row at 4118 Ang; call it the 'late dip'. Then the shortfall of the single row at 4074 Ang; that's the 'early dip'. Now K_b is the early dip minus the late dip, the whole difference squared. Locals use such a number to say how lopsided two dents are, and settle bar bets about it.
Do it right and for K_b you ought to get 0.035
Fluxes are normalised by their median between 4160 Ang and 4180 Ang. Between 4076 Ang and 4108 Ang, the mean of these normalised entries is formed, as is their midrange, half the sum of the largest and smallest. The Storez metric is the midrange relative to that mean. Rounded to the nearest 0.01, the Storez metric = 1.00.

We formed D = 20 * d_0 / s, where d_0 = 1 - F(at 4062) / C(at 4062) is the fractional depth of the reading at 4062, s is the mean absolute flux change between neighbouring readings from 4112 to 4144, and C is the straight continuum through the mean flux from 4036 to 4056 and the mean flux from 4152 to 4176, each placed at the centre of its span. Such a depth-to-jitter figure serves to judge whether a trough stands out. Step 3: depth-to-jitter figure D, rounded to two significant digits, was 0.15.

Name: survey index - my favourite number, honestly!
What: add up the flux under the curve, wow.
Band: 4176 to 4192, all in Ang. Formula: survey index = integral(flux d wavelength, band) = 4562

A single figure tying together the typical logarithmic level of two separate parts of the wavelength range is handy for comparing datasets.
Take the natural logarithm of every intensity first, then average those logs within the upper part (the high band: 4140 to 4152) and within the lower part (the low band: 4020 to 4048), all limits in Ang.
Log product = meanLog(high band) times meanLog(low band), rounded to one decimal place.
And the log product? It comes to 32.0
